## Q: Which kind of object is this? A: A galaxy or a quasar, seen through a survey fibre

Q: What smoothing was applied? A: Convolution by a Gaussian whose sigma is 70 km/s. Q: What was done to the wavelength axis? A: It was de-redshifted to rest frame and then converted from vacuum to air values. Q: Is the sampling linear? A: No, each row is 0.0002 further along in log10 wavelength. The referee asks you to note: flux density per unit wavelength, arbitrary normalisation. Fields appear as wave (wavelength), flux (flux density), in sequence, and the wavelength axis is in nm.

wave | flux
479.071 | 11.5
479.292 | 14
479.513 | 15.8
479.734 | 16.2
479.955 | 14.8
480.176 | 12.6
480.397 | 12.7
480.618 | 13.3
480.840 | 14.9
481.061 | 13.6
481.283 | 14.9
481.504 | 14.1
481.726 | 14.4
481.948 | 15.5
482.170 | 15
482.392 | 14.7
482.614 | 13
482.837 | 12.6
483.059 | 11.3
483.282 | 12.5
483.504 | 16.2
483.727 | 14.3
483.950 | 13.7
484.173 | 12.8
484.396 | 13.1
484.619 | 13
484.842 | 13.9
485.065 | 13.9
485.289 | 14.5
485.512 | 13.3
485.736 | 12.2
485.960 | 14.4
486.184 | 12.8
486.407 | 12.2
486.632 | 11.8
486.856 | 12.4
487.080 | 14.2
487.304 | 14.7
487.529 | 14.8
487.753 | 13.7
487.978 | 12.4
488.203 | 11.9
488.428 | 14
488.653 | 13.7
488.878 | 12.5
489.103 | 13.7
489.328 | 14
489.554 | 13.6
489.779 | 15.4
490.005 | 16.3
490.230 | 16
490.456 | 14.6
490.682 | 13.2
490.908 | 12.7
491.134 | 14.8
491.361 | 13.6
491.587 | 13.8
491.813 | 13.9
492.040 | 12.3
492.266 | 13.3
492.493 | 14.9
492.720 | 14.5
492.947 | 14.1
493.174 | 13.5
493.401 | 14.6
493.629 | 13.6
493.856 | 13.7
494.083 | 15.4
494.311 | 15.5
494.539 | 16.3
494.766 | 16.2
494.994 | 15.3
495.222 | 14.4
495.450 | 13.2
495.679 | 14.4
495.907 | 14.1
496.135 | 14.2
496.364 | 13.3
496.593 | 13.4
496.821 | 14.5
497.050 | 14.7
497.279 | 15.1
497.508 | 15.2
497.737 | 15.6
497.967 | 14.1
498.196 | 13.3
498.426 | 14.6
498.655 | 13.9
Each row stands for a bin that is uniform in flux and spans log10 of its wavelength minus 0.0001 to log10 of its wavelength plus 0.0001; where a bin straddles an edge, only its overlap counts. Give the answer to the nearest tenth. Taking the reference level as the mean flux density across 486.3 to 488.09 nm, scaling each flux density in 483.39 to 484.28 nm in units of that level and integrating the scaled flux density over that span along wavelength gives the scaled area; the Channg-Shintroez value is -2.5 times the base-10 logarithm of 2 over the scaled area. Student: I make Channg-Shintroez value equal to -0.8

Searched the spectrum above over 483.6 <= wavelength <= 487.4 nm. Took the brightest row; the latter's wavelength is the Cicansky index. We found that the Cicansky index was 487.304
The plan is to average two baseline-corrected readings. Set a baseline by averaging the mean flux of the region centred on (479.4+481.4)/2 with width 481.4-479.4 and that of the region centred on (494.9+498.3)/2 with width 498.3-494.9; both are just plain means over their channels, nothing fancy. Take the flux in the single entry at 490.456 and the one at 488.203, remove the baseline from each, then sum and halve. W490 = -1.1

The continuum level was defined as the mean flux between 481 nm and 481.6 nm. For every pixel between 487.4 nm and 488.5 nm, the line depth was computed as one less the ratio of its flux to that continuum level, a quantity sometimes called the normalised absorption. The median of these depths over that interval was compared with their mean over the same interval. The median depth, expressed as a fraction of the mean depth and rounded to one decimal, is 0.6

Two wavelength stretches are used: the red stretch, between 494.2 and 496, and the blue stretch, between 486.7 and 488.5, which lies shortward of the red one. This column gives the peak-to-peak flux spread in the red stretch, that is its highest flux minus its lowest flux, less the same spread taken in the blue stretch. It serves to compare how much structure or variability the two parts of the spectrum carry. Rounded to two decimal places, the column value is 0.20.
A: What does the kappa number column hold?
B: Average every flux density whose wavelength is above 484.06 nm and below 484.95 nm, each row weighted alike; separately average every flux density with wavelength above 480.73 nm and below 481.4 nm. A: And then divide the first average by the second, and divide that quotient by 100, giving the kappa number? 0.0091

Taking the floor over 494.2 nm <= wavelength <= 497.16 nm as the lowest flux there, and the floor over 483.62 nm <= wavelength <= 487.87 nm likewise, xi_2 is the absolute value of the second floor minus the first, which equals 1.4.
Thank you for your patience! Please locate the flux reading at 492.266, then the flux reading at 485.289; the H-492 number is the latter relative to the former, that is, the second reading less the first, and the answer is 1.2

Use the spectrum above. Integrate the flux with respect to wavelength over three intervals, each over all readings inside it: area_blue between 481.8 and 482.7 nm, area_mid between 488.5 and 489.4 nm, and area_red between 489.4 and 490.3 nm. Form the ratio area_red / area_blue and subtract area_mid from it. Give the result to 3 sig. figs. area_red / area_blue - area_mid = -11.1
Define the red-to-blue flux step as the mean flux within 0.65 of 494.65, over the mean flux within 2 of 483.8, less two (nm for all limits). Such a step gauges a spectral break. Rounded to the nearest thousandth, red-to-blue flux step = -0.862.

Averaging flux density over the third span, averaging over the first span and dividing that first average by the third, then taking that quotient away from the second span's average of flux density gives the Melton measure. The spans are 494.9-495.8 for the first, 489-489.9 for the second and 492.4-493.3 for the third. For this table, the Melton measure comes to 13.2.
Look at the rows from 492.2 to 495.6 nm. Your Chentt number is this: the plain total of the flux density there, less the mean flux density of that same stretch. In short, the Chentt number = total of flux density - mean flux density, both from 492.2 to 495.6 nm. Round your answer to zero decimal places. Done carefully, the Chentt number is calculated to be 204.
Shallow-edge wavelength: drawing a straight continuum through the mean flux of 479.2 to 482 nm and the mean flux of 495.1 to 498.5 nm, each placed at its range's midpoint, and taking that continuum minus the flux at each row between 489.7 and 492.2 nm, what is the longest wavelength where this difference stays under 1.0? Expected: 491.813 nm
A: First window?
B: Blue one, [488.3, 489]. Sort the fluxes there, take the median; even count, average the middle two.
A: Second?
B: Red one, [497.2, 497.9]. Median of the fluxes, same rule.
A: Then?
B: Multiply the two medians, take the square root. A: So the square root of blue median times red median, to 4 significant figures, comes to 14.43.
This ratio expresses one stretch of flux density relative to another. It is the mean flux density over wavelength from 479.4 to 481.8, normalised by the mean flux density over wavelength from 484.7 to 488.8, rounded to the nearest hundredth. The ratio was 1.07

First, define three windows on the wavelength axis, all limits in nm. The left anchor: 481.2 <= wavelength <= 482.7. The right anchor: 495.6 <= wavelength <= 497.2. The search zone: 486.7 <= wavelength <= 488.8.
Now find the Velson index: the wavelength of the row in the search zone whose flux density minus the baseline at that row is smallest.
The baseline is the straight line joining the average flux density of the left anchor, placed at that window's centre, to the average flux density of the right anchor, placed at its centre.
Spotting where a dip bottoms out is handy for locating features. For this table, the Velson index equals 488.203 nm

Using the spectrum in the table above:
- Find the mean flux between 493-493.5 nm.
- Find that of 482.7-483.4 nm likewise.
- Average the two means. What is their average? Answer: 13.1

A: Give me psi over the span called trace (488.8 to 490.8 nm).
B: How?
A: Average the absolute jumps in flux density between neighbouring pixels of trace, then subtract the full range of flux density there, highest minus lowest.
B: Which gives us -2.8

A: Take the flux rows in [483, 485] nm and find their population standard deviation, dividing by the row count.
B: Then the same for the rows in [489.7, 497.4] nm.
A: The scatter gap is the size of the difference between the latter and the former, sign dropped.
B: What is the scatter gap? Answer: 0.27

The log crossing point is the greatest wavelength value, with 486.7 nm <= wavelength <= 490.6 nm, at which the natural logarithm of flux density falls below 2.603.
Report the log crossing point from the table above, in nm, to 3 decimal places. 488.878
